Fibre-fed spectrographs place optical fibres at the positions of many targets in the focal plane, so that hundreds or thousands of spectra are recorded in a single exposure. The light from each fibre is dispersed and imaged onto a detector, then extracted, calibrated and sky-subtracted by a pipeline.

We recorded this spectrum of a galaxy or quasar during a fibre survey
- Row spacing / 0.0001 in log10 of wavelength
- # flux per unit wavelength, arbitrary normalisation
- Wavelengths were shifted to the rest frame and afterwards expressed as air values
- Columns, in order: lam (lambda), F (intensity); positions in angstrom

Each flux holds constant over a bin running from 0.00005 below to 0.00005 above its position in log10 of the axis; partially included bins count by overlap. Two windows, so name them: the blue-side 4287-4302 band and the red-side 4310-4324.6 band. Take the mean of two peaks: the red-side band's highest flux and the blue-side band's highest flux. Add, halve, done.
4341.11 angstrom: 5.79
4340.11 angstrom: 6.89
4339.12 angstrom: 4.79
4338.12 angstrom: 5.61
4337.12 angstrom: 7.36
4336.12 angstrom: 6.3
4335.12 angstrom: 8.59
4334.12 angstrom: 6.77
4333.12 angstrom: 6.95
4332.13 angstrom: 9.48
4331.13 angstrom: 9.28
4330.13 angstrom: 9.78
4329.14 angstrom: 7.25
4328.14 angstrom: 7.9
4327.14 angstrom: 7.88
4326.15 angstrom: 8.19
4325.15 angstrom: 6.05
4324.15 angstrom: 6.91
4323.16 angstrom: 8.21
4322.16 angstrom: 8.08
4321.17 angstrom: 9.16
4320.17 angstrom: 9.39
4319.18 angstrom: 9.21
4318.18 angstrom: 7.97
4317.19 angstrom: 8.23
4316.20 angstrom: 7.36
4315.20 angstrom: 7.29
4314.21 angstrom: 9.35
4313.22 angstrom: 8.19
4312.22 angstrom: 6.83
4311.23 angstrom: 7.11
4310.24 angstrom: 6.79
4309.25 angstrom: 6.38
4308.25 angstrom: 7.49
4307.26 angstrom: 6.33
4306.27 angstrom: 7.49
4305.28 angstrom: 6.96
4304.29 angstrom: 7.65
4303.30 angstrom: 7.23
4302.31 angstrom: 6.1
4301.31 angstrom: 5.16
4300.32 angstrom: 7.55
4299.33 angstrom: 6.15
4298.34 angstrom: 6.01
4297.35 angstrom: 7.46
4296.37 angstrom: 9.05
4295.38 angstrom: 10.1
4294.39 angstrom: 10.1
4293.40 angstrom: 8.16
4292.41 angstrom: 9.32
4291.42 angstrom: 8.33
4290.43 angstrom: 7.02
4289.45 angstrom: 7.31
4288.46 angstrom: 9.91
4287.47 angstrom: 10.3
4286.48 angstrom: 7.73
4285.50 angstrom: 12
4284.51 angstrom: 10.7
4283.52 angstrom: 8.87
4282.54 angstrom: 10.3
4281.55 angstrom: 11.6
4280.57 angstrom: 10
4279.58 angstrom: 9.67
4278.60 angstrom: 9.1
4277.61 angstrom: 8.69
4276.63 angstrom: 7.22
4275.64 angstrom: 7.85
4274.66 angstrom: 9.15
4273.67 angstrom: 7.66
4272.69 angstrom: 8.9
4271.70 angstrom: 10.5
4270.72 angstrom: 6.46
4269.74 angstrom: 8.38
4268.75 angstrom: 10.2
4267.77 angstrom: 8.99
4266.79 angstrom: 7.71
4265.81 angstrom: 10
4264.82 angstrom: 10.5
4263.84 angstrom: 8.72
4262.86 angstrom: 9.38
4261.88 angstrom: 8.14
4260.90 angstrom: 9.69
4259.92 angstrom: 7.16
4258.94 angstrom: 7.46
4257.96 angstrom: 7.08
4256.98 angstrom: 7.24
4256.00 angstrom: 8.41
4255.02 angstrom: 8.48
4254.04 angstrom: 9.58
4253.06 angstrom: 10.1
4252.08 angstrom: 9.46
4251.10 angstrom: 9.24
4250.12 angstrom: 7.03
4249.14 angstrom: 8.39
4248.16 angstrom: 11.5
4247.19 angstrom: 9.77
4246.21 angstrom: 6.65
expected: 9.8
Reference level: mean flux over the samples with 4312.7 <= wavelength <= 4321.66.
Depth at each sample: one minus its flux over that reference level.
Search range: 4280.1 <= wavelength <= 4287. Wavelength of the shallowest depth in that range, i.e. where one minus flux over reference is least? 4285.50 angstrom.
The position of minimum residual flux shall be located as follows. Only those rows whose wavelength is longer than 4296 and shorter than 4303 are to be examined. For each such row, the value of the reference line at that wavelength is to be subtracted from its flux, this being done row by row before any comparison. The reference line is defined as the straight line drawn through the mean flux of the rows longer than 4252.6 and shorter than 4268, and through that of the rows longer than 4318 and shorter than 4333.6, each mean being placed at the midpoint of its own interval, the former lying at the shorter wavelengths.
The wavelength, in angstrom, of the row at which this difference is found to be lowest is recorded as 4301.31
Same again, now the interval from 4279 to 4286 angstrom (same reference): 4283.52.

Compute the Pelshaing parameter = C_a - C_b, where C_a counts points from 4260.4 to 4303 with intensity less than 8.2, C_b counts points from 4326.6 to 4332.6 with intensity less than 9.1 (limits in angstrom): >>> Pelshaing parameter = 13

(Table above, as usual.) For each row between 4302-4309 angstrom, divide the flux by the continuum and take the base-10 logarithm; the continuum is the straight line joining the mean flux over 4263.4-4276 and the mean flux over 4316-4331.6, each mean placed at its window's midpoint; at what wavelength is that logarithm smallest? 4302.31 angstrom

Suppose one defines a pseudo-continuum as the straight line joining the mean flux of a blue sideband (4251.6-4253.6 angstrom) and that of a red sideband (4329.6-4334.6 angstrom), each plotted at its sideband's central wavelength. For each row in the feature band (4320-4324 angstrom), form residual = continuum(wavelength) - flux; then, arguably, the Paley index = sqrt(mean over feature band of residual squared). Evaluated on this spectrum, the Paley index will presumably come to 0.56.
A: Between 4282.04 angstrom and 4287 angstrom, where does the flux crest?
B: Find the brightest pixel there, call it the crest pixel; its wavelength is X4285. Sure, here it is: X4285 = 4285.50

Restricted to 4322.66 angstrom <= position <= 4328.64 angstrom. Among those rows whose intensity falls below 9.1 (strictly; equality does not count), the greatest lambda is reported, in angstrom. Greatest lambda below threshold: 4328.14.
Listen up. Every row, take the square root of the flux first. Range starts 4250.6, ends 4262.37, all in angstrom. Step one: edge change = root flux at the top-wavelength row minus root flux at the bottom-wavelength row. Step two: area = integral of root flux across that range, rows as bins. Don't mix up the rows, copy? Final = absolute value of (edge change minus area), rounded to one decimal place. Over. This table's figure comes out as 34.4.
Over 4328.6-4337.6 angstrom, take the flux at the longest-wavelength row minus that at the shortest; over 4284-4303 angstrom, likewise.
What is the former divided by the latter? 0.0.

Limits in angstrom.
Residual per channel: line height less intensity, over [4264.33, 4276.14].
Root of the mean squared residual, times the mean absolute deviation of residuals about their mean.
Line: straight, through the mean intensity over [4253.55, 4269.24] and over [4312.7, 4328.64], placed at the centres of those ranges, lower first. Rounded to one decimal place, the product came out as 1.3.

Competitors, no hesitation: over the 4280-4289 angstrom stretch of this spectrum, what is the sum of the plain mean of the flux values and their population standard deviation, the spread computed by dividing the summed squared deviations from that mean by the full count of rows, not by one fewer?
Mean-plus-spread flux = 11.4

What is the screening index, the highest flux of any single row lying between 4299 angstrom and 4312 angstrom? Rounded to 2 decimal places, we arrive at 7.65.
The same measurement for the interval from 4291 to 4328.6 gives 10.10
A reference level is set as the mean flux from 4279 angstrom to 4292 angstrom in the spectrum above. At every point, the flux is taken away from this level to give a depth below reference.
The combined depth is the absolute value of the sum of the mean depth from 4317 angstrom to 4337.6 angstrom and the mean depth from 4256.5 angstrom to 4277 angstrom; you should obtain 2.5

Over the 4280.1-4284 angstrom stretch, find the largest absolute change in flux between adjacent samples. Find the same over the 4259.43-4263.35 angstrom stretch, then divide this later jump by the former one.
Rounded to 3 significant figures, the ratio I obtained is 1.58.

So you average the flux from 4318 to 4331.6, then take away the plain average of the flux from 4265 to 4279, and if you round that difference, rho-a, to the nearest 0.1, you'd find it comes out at -0.4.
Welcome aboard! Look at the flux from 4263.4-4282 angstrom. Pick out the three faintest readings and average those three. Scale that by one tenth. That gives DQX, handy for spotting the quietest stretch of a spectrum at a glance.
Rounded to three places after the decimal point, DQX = 0.711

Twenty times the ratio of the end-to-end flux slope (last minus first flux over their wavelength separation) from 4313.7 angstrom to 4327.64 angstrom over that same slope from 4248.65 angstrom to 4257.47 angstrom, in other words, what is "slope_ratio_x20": 16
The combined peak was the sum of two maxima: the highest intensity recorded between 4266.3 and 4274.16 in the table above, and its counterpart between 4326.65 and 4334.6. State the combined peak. 20.3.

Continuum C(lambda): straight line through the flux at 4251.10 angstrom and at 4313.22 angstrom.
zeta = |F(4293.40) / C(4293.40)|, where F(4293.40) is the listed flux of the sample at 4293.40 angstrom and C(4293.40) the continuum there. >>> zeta 0.96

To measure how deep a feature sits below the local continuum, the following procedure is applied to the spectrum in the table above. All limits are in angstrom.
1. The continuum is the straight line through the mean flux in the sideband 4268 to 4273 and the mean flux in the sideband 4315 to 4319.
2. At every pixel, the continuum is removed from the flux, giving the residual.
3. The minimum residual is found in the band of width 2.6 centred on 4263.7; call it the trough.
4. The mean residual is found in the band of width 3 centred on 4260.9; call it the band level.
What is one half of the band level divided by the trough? 1.2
